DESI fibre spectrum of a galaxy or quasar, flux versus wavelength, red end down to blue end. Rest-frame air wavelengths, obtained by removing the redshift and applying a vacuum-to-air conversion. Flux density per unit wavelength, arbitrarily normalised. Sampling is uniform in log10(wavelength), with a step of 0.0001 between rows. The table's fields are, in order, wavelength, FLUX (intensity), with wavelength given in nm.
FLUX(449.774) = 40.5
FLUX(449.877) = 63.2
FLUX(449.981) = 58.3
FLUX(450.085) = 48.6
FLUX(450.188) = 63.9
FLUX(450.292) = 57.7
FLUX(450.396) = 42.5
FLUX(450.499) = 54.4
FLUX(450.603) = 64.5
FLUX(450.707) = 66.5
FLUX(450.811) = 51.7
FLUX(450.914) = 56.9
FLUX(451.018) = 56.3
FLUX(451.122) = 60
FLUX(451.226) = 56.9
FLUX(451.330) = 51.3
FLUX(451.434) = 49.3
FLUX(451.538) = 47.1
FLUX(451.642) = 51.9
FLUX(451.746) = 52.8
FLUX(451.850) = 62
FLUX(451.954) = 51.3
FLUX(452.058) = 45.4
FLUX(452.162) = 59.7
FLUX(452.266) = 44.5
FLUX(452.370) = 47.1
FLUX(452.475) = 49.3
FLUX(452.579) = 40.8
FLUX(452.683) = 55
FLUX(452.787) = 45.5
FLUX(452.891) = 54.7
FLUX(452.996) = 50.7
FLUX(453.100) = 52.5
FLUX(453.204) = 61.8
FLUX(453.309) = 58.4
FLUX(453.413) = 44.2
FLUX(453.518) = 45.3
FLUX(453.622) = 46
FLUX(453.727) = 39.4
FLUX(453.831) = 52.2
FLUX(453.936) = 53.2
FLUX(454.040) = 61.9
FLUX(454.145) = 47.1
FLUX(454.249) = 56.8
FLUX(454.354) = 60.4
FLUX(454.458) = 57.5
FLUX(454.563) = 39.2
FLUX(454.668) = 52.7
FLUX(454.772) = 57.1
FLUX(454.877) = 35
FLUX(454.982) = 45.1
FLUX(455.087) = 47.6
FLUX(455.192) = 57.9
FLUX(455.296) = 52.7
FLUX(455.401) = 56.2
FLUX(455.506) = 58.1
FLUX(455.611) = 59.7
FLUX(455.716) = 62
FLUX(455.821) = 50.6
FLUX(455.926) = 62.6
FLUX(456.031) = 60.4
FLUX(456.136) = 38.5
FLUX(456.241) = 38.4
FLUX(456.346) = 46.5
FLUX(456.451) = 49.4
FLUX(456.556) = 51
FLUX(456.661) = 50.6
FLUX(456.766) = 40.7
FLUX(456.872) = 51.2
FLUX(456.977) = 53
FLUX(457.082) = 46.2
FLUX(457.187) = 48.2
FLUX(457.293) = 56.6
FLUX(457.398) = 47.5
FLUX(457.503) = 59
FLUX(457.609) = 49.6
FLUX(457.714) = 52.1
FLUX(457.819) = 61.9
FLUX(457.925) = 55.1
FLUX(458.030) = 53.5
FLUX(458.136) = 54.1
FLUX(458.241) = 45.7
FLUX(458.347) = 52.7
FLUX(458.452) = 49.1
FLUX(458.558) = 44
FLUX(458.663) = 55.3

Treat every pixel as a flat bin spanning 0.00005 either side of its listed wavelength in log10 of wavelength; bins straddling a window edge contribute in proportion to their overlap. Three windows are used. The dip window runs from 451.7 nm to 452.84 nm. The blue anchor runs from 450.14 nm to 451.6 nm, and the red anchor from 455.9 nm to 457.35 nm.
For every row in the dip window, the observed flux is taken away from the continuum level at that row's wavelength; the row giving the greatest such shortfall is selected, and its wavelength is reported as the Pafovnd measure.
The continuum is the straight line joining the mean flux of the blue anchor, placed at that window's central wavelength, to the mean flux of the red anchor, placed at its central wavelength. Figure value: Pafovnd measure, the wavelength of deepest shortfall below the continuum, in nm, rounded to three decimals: 452.579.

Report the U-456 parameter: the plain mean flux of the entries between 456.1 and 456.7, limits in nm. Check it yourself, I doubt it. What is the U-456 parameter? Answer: 46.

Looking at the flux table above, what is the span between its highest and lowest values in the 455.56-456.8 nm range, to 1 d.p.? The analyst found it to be 24.2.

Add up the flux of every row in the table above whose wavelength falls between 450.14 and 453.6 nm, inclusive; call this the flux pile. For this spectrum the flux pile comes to 1752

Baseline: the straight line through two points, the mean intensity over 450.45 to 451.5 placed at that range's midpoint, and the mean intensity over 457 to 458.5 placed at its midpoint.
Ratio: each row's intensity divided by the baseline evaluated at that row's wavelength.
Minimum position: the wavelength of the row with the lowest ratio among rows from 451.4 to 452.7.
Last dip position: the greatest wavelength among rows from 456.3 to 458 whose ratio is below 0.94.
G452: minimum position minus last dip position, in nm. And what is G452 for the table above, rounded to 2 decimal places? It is -4.82 nm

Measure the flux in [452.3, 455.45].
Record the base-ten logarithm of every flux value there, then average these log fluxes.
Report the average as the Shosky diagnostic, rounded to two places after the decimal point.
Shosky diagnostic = 1.70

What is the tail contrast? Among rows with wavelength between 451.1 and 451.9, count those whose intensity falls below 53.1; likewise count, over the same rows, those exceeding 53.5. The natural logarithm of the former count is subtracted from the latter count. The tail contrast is 1.4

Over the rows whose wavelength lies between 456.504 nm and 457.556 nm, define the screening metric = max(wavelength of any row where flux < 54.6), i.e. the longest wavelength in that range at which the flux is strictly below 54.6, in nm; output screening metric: 457.398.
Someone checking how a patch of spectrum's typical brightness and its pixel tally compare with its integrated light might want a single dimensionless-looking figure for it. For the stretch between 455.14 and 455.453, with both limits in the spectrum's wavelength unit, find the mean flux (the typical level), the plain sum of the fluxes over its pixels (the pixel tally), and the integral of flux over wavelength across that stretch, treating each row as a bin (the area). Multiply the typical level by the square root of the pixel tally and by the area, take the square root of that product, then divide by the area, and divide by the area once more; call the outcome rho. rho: 0.37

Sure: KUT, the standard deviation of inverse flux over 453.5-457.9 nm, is 0.0031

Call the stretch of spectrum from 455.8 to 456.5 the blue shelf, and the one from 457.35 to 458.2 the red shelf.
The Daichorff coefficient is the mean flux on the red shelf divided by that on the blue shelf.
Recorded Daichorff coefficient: 1.09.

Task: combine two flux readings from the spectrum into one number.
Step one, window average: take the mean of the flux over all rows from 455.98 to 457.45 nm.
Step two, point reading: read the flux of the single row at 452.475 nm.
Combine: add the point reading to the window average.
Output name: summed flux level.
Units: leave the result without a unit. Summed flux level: 98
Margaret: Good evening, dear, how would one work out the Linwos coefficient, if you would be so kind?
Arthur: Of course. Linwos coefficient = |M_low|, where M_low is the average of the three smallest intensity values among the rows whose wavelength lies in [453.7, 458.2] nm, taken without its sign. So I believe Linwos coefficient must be 37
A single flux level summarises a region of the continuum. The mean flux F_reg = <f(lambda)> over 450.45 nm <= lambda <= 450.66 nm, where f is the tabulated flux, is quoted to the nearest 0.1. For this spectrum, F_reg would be 59.5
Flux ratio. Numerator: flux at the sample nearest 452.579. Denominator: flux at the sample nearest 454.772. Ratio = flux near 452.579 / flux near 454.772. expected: 0.71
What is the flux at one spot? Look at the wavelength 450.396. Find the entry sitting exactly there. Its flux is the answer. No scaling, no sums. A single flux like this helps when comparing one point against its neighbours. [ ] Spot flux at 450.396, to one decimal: 42.5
